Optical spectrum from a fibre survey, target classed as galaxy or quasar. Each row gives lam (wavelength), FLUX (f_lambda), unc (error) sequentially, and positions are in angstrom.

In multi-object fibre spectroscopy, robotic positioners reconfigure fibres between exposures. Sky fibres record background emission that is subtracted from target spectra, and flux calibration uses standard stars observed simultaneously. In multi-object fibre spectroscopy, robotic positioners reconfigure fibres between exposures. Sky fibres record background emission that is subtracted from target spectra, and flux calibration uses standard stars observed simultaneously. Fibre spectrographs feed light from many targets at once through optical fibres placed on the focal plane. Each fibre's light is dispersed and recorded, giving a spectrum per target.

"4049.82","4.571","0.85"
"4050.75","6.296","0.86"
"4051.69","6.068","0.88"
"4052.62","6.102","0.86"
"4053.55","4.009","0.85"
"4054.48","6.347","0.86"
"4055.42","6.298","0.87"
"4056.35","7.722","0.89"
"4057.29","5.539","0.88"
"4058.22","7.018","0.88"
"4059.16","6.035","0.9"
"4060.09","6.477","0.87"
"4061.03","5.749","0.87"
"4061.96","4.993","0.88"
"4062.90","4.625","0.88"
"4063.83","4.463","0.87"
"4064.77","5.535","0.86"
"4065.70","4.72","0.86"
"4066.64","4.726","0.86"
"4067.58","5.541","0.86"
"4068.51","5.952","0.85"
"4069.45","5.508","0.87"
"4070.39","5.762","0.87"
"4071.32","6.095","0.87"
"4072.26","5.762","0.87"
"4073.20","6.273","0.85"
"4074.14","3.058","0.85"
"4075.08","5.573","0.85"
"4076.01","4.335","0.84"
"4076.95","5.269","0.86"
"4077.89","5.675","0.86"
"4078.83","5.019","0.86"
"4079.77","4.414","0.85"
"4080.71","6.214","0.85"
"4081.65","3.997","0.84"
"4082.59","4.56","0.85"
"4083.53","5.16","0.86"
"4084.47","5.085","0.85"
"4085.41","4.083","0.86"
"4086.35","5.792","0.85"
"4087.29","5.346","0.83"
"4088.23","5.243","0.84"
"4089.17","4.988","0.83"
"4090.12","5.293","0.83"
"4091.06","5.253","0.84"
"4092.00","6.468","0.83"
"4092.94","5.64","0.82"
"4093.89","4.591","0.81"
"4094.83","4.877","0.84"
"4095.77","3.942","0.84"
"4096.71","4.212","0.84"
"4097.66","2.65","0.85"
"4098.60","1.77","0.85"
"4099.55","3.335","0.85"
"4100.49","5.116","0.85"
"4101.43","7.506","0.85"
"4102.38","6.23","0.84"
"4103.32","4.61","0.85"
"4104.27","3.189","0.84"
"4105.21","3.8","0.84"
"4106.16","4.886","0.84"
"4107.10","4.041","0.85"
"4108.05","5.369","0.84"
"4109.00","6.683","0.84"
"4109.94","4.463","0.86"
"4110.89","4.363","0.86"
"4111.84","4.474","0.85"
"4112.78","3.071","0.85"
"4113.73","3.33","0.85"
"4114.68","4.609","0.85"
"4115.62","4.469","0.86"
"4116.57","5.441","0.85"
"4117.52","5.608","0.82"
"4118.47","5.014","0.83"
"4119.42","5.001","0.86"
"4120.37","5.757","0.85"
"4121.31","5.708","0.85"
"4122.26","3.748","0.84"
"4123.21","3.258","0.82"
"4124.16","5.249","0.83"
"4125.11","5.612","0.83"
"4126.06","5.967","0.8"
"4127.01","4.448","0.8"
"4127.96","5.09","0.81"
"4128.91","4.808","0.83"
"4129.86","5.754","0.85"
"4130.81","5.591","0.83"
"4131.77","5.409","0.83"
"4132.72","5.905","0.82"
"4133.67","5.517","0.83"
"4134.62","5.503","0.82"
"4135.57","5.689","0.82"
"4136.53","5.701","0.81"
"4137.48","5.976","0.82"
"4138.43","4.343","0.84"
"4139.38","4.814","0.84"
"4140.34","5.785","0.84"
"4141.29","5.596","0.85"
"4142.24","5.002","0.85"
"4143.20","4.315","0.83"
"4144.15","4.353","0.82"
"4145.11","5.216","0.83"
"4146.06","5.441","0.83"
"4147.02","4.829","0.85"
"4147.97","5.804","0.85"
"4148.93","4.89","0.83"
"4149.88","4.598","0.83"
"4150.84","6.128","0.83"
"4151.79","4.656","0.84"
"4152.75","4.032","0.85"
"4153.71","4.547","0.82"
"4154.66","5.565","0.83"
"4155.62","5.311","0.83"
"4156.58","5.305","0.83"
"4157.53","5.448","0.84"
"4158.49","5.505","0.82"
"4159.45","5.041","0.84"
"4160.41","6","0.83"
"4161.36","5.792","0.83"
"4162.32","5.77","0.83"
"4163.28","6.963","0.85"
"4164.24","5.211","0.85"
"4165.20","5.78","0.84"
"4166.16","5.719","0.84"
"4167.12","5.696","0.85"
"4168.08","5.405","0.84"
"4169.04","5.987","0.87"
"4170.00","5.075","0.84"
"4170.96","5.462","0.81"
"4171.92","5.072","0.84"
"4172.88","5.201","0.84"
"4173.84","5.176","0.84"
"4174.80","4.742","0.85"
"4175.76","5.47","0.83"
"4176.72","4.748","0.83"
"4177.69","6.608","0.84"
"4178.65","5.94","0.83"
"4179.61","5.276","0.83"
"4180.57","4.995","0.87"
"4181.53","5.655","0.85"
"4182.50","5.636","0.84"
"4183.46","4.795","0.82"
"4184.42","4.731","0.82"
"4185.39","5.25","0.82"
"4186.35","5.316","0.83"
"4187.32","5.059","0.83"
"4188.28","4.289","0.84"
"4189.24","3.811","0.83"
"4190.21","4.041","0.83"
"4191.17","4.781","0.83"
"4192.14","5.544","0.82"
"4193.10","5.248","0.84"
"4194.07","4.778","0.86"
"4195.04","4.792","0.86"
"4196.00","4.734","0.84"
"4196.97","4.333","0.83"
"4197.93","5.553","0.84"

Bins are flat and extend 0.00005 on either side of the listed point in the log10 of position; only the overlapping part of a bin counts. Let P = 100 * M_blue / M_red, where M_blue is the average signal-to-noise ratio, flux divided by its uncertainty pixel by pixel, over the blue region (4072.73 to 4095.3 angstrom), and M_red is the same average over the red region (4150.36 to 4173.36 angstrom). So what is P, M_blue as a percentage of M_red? 93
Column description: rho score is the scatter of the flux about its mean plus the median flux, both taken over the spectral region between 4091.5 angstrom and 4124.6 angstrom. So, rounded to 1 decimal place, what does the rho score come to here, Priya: 5.8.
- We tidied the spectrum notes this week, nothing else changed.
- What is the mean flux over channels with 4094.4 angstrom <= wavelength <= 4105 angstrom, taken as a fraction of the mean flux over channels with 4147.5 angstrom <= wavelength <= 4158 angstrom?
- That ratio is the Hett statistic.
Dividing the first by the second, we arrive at 0.84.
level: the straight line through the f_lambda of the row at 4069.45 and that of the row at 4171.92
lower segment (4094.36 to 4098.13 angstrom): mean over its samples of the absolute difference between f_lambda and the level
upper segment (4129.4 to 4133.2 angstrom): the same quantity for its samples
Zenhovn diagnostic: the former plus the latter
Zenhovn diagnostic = 1.89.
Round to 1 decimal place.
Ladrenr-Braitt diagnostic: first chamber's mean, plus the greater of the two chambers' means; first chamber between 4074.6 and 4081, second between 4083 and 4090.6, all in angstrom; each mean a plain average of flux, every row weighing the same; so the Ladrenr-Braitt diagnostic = 10.4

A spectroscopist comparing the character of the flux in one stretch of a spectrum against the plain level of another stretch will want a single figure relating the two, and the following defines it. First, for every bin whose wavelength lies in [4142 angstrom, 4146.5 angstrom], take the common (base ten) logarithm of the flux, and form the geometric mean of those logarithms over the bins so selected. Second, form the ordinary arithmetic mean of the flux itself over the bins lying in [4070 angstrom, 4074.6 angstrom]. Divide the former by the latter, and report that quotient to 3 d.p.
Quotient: 0.127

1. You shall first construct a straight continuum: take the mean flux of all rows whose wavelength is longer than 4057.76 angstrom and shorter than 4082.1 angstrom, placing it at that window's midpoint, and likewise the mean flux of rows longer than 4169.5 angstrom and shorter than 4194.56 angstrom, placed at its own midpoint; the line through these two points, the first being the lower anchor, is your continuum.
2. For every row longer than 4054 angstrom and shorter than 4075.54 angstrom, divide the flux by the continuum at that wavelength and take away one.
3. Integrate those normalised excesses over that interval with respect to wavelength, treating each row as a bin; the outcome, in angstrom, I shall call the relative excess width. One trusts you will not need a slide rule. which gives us 1 angstrom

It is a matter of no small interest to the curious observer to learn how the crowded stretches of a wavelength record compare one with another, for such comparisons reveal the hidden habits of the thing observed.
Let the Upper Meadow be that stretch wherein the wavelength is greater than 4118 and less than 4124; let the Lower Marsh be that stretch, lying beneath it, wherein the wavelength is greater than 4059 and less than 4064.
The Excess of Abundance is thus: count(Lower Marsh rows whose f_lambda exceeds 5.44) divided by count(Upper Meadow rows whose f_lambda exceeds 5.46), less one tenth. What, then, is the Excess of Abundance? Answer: 1.4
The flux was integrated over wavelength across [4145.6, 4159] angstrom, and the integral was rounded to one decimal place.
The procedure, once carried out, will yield 68.9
